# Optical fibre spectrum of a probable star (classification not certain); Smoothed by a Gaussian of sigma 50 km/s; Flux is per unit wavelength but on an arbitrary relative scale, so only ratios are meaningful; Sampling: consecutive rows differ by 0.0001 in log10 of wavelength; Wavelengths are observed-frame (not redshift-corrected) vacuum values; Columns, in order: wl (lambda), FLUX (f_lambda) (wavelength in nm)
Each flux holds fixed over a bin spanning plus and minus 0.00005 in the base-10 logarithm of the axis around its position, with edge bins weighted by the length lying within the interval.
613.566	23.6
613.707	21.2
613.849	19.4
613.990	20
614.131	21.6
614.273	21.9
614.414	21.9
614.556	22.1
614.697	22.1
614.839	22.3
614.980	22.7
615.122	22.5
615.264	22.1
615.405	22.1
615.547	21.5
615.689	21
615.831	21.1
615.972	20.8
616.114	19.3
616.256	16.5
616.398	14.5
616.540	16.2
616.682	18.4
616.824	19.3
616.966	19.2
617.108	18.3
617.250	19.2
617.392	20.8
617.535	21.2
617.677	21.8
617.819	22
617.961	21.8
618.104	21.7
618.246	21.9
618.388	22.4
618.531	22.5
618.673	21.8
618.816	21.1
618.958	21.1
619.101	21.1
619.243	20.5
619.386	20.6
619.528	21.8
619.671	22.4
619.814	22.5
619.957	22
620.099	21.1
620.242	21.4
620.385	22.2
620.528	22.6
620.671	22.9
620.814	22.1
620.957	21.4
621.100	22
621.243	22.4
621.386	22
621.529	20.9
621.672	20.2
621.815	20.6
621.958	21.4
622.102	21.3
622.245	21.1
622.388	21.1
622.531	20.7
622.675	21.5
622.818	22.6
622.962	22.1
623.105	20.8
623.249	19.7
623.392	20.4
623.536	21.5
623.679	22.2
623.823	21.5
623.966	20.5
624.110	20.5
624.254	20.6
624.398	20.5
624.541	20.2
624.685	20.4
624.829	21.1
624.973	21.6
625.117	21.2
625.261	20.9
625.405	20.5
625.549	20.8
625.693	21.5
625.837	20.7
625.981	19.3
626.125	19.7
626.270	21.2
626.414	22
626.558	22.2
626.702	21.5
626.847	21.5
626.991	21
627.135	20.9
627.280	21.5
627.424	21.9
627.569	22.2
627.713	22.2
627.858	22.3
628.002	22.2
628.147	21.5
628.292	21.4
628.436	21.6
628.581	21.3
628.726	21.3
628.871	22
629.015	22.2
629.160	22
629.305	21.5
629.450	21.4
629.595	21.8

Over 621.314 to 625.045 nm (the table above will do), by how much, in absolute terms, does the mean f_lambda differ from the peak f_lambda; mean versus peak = 1.6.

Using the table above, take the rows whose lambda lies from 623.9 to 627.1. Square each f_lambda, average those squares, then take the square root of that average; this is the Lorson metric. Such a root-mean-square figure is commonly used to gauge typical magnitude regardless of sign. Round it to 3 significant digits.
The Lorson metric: 20.9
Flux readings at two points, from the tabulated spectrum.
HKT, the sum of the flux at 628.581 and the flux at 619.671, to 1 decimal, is 43.7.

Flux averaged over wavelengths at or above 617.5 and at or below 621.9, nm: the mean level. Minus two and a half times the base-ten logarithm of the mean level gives -3.34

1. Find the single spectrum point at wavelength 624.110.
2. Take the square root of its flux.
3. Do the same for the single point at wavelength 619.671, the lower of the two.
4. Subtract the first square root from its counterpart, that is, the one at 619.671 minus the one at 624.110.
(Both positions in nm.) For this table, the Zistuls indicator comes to 0.2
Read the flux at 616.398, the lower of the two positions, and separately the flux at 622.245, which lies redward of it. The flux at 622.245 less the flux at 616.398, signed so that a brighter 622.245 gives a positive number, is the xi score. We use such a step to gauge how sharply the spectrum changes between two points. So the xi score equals 6.6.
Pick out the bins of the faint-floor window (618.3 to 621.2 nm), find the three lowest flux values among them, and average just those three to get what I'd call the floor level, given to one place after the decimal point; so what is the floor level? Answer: 20.7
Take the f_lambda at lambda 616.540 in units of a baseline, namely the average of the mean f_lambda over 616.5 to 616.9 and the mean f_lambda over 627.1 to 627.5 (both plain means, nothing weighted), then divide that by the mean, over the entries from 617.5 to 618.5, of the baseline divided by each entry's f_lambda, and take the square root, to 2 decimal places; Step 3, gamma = 0.95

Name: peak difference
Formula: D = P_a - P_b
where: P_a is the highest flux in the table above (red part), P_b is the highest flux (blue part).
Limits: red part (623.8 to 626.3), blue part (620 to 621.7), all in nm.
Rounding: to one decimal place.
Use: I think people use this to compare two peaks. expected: -1.3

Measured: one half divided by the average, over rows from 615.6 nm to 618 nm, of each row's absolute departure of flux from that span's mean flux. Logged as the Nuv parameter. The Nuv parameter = 0.29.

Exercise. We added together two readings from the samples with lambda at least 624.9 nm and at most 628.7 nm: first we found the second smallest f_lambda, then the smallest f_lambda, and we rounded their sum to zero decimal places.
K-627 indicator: 39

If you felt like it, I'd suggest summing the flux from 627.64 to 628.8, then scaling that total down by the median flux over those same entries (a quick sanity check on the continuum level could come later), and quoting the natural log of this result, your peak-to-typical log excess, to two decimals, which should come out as 2.09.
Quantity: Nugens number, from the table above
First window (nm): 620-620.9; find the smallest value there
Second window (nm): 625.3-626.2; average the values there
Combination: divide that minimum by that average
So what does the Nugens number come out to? 1.03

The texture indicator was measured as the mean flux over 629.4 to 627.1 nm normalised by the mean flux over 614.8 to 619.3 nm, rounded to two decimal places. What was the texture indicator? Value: 1.06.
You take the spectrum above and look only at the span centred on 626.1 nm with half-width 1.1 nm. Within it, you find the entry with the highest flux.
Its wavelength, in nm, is 626.558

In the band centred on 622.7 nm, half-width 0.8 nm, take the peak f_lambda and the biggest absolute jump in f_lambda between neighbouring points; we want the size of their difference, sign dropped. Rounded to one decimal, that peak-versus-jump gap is 21.3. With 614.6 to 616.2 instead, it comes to 21.2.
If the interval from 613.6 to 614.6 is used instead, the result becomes 20.3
